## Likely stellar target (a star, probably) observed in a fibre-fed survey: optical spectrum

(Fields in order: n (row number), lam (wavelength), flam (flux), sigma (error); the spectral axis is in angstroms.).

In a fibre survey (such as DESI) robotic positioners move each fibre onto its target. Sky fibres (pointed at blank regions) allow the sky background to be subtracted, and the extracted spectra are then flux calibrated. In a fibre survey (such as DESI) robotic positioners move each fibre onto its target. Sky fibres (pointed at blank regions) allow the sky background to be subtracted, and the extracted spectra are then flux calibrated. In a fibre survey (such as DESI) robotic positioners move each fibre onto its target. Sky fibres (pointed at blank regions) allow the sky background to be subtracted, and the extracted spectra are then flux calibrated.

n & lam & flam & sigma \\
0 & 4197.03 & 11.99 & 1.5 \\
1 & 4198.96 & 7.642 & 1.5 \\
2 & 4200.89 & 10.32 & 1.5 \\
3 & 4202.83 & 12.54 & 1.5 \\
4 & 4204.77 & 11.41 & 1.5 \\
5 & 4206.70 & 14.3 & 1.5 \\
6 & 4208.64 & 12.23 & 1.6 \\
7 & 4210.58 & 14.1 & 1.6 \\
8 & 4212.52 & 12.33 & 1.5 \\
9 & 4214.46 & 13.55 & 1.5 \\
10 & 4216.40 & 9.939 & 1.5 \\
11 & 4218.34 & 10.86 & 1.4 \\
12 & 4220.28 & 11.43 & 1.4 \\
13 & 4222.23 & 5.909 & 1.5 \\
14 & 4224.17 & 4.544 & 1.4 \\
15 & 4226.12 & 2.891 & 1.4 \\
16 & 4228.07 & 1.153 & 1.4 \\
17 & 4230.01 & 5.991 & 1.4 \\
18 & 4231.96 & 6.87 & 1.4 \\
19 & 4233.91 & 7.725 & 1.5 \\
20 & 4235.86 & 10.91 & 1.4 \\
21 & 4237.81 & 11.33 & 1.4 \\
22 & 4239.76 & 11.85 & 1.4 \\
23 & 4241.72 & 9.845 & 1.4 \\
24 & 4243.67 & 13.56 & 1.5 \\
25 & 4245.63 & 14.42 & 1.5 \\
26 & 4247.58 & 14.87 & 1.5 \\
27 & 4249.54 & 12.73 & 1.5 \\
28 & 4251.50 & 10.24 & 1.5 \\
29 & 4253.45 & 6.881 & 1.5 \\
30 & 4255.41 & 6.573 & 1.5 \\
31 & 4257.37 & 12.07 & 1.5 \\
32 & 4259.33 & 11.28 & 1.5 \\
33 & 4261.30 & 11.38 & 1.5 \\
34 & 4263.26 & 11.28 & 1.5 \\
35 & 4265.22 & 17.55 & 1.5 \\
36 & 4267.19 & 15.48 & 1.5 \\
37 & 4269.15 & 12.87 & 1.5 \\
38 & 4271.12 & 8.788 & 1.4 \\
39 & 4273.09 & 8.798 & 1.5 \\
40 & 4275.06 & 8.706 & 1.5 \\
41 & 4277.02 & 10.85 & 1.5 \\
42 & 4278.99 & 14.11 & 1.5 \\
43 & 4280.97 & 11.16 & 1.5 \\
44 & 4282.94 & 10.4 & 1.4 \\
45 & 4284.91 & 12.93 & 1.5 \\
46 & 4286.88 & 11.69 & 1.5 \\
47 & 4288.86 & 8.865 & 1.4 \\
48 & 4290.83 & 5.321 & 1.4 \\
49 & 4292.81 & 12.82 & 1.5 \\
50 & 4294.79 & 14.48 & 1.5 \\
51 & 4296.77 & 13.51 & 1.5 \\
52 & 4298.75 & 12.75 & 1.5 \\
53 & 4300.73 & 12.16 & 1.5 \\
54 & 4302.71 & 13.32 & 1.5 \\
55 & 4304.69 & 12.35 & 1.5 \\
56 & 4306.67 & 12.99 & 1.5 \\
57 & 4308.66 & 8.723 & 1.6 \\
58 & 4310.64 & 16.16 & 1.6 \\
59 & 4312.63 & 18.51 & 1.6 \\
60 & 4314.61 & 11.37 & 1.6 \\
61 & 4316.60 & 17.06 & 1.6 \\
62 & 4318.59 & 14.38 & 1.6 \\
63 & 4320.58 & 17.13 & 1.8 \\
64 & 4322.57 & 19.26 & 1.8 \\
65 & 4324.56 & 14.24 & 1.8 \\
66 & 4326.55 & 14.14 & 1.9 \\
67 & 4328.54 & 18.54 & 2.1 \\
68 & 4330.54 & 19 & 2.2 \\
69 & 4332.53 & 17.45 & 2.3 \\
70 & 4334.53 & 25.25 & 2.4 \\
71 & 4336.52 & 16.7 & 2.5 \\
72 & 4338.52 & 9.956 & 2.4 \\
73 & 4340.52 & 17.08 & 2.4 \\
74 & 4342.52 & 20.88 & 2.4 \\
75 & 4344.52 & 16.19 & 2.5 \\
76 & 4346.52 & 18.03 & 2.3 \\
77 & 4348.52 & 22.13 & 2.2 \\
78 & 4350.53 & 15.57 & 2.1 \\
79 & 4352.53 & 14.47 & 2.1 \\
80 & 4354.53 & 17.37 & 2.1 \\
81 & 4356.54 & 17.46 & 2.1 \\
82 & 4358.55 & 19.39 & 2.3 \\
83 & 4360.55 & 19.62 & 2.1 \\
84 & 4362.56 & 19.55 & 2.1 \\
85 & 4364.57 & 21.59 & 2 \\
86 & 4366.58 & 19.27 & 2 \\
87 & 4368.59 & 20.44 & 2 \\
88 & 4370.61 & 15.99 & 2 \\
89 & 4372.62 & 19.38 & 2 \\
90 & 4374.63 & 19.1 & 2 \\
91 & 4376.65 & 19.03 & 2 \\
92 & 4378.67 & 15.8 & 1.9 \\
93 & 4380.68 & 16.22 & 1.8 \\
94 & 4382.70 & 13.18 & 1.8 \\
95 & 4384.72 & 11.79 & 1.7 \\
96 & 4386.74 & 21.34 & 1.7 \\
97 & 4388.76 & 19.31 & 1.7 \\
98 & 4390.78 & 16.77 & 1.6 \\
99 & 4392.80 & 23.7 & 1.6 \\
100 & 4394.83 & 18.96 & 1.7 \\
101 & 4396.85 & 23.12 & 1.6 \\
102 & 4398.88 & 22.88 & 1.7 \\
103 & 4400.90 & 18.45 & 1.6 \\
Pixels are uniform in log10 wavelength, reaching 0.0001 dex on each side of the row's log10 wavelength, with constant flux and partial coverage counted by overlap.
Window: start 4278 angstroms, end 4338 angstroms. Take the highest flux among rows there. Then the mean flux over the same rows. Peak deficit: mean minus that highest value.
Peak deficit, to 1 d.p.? -11.0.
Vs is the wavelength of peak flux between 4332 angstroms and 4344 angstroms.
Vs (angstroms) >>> 4334.53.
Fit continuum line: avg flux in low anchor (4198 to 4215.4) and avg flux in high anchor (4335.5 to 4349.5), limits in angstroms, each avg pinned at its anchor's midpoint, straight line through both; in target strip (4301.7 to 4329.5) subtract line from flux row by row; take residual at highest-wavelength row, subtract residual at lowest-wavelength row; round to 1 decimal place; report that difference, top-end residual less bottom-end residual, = 4.2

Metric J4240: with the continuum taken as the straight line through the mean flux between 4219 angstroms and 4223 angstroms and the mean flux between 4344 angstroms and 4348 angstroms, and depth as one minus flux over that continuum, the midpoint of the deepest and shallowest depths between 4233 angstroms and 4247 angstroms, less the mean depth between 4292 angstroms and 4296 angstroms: -0.10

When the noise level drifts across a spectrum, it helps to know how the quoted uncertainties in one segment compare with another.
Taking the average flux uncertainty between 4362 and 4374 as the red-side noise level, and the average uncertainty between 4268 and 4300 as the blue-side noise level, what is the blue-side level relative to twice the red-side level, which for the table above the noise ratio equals 0.37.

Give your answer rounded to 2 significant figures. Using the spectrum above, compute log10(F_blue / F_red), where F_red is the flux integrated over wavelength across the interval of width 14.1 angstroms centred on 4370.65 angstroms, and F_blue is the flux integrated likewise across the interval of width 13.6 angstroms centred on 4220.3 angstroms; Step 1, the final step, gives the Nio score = -0.37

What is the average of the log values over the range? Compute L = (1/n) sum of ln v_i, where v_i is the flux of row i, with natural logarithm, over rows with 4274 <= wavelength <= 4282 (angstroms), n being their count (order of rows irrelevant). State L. 2.4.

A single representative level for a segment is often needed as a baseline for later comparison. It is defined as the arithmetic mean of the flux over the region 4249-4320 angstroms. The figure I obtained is 12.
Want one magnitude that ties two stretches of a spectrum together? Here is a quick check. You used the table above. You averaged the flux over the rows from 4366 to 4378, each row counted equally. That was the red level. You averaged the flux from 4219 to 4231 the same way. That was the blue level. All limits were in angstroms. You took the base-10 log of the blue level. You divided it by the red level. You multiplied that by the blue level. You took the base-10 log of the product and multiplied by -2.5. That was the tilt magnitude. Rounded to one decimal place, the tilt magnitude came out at 1.7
